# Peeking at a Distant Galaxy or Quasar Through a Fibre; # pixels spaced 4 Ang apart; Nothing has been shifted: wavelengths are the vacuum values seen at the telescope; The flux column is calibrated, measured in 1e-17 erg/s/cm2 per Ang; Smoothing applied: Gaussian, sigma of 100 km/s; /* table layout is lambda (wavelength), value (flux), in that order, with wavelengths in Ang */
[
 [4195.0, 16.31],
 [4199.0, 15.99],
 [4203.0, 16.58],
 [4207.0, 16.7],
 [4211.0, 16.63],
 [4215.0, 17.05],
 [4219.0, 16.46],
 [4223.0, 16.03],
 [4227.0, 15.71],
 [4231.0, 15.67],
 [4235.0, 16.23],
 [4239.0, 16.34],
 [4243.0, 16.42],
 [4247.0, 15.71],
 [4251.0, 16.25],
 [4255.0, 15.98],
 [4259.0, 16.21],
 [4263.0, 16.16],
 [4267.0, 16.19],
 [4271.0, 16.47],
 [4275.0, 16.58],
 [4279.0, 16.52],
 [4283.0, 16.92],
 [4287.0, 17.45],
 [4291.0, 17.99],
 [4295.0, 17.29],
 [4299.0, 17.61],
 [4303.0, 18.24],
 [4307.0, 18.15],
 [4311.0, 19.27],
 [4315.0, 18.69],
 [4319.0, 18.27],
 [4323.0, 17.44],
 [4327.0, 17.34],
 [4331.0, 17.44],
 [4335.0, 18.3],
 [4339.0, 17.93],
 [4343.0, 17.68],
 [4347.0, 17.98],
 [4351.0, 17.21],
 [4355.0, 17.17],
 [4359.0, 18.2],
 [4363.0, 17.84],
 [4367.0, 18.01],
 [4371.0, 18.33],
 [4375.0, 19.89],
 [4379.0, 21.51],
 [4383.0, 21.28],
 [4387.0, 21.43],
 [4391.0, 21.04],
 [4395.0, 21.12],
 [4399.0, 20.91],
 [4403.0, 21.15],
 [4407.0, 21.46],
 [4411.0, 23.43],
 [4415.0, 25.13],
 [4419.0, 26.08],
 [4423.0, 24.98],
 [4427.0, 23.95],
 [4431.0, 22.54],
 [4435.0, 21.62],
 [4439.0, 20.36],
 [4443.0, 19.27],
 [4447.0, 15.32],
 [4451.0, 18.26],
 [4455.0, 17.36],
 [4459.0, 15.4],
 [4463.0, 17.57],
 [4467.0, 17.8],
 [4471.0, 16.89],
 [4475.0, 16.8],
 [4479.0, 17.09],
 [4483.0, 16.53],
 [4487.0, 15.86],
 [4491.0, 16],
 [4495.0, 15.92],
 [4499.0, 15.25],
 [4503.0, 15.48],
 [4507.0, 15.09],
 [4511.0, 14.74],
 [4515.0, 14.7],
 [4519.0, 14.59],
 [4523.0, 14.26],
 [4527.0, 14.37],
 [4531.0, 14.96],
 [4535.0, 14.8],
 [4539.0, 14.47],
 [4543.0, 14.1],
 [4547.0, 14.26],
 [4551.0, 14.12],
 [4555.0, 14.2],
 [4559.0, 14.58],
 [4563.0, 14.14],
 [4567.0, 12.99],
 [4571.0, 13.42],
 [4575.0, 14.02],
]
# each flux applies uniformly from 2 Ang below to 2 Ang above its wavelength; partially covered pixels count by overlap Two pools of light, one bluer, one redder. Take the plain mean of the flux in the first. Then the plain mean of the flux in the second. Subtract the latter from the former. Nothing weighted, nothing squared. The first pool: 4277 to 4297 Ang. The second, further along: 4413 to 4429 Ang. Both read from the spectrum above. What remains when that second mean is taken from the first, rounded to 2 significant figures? -7.8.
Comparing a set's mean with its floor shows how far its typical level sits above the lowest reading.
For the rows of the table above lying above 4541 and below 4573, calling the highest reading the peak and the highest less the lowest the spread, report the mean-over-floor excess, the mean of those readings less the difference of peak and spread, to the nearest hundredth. 0.99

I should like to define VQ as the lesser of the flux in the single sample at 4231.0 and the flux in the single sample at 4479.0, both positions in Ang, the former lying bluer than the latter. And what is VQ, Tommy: 15.7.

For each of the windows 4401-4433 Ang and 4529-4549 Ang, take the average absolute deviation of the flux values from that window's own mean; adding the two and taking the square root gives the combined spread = 1.32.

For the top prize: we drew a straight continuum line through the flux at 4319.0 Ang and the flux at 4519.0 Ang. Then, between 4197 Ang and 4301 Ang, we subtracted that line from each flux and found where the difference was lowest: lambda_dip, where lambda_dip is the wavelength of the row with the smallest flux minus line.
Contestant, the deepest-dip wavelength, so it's 4199.0 Ang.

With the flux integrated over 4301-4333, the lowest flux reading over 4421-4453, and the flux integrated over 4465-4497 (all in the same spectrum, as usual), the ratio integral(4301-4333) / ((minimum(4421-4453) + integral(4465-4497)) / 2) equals 2.12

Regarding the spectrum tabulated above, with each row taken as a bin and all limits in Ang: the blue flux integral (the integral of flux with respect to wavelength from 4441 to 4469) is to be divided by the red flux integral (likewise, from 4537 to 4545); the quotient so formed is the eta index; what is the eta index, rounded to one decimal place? 4.2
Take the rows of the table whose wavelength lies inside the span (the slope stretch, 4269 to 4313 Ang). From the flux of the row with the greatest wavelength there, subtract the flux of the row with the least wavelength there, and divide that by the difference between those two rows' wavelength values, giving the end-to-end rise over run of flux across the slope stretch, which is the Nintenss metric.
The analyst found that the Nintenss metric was 0.070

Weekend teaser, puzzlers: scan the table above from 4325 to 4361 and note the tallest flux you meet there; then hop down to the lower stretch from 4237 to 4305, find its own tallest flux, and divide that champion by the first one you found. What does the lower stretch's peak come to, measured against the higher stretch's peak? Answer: 1.00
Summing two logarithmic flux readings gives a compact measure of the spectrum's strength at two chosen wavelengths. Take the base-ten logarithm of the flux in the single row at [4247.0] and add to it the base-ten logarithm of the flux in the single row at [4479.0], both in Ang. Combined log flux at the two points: 2.43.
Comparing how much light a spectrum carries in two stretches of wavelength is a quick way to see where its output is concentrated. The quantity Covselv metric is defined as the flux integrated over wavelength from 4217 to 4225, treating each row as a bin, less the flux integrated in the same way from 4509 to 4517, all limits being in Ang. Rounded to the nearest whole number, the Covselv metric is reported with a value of 12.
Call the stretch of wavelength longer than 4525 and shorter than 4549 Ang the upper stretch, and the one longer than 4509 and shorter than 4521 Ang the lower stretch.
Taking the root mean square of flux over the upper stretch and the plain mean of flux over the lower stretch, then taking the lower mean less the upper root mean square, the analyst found 0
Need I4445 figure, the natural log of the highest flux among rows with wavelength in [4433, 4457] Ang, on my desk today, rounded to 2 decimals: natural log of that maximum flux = 3.07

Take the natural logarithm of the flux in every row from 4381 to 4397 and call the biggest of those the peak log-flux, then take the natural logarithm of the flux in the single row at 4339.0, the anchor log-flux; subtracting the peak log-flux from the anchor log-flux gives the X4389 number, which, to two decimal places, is -0.18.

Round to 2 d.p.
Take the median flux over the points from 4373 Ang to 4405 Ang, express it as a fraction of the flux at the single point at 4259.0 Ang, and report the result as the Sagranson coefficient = 1.30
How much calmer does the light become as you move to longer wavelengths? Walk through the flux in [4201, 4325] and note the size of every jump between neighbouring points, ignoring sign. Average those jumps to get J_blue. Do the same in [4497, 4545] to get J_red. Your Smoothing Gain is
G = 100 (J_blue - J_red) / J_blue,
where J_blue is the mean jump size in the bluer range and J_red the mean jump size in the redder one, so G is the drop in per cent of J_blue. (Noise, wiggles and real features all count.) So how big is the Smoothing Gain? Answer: 27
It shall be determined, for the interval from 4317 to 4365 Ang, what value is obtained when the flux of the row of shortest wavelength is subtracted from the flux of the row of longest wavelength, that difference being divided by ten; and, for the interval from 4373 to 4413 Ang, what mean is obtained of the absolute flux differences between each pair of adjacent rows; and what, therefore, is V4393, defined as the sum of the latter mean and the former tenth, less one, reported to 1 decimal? -0.5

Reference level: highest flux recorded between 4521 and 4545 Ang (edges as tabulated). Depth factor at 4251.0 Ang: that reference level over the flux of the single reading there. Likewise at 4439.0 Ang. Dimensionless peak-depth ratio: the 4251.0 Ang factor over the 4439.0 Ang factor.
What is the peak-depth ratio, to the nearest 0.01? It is 1.25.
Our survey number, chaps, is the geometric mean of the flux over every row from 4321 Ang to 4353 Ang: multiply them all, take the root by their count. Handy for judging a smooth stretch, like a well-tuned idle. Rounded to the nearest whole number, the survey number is 18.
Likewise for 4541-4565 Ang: 14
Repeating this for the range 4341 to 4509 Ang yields 19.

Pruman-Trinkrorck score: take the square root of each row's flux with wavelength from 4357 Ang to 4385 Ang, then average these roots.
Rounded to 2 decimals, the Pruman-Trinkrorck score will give 4.39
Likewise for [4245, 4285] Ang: 4.04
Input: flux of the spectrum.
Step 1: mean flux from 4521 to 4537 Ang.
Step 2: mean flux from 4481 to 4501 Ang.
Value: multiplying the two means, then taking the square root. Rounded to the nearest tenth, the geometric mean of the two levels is 15.2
